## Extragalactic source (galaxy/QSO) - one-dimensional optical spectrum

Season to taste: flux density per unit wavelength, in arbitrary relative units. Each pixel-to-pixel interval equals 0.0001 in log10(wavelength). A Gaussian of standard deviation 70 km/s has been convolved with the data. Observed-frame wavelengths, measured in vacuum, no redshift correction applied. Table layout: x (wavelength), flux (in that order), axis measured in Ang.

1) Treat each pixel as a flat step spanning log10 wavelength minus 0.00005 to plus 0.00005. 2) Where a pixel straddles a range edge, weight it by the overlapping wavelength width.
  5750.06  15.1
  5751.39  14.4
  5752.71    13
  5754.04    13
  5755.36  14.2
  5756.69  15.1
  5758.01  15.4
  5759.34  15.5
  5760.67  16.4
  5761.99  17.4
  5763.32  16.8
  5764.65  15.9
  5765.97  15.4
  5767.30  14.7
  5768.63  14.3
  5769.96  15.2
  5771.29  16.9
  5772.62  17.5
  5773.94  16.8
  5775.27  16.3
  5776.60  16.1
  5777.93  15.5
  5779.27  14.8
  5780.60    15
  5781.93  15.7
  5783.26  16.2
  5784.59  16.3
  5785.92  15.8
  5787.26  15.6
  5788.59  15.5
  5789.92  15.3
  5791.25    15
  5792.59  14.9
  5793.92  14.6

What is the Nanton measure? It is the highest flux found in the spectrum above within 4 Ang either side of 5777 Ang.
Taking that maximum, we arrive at 16.8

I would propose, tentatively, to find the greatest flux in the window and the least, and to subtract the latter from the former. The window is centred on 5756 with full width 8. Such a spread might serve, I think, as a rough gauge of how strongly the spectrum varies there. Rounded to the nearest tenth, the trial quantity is 2.5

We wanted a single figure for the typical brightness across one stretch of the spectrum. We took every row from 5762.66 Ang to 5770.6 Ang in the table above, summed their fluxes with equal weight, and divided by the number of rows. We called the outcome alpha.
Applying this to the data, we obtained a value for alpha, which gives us 15.4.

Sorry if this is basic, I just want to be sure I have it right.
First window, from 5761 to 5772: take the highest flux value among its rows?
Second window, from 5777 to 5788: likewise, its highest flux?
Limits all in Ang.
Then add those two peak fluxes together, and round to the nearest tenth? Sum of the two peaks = 33.7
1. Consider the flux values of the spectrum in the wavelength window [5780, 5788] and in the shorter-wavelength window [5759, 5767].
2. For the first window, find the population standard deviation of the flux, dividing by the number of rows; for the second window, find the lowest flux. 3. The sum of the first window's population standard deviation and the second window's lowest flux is 15.8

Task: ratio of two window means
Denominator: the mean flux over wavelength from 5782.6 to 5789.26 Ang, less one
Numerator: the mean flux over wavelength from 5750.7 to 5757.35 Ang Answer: 0.94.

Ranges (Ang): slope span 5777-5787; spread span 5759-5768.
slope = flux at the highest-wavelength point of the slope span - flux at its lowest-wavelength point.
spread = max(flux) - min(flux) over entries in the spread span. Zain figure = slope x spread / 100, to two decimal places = 0.01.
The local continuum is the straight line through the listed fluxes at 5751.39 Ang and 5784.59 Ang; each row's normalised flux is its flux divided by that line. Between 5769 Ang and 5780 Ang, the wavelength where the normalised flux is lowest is 5779.27 Ang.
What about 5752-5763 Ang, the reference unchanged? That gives 5754.04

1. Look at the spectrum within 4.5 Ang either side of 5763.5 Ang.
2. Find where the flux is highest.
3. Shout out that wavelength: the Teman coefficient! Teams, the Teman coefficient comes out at 5761.99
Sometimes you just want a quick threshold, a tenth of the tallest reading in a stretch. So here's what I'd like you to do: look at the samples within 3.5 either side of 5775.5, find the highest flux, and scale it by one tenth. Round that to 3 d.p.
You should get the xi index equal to 1.750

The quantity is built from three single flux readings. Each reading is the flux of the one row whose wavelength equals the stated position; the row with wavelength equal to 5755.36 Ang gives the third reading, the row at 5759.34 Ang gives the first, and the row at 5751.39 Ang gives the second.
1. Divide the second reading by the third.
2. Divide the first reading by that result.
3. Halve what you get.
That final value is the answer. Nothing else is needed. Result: 7.6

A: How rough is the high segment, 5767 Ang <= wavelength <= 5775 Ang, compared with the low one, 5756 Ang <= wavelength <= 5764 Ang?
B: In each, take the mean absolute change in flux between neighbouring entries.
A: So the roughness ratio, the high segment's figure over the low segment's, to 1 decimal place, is 1.5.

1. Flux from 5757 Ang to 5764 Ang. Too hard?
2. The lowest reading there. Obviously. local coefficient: 15.4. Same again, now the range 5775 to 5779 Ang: 15.5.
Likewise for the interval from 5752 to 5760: 13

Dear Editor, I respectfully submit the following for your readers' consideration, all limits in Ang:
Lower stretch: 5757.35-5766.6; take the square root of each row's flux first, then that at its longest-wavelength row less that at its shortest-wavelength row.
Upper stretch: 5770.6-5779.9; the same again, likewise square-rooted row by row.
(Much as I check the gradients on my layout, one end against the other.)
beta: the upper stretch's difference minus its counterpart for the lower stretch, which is -0.26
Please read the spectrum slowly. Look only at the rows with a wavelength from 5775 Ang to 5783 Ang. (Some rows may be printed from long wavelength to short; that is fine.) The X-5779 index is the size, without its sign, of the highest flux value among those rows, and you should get 16.3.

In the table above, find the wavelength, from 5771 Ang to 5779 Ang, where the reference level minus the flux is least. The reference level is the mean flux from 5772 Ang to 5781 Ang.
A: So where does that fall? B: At 5772.62 Ang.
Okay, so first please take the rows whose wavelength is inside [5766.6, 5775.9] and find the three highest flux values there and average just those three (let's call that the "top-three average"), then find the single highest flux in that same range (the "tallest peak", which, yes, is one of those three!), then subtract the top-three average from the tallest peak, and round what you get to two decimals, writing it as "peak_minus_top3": 0.43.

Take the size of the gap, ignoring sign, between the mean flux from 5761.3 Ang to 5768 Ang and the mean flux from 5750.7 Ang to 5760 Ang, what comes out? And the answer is 1.7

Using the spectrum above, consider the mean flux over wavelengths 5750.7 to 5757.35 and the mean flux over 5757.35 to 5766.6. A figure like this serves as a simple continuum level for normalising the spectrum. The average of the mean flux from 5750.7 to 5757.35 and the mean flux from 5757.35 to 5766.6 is 15.0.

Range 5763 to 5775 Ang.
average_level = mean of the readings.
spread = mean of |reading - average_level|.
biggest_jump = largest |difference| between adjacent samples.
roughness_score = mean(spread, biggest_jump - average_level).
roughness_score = -6.65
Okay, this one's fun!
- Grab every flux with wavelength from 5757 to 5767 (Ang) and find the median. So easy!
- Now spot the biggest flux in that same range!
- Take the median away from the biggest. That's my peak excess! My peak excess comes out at 1.5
